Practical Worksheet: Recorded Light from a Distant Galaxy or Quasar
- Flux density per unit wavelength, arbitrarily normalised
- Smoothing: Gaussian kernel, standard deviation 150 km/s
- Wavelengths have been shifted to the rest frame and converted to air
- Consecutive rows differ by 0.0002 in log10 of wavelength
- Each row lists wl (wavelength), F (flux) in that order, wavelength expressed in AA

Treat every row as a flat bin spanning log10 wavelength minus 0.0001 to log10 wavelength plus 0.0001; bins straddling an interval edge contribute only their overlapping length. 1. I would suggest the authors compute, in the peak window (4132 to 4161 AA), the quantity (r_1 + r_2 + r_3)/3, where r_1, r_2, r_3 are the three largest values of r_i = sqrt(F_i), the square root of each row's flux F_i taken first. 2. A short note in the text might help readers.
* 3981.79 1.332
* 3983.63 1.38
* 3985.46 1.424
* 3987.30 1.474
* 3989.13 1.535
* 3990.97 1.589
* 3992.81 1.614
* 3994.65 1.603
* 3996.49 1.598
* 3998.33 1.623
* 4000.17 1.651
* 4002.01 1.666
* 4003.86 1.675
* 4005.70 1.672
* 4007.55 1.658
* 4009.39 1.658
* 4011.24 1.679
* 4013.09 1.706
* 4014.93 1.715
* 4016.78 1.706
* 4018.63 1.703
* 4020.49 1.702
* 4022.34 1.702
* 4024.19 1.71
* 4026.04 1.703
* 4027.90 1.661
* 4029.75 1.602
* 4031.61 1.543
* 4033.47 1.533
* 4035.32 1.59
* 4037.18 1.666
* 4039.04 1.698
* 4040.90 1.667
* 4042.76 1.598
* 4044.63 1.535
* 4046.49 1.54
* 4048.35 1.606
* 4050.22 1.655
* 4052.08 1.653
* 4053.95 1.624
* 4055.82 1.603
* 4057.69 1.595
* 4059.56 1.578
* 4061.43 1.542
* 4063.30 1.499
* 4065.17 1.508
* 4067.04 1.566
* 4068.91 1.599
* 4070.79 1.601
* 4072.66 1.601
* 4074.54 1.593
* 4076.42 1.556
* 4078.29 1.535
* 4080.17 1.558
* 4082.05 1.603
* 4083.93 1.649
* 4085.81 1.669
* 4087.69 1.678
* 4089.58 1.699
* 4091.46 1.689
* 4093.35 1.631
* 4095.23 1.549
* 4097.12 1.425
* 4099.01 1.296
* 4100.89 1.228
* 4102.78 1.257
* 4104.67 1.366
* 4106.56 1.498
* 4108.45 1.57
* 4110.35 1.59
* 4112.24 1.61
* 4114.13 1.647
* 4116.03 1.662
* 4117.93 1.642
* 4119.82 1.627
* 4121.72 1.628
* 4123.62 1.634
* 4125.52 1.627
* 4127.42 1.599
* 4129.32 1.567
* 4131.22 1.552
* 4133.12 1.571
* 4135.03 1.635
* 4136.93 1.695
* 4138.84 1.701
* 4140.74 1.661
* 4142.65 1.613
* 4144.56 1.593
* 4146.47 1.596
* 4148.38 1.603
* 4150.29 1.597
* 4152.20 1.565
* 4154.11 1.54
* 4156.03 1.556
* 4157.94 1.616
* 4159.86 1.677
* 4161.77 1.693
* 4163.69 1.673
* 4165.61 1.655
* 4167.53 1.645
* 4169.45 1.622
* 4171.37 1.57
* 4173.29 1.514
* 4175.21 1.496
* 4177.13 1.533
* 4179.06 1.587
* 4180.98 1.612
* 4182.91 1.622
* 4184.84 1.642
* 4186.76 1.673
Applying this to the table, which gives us 1.30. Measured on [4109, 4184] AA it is 1.30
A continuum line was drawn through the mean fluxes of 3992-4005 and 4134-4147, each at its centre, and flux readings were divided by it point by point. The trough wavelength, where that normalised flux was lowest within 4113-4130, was 4129.32 AA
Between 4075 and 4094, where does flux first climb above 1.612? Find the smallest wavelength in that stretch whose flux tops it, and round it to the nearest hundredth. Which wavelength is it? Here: 4083.93 AA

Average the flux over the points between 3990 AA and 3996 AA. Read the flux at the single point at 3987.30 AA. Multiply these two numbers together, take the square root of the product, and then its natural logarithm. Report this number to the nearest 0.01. 0.43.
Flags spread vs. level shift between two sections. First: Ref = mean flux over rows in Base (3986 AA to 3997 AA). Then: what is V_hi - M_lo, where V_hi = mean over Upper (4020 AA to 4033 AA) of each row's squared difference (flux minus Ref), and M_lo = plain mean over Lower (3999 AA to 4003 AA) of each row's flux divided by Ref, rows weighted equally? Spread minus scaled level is -1.05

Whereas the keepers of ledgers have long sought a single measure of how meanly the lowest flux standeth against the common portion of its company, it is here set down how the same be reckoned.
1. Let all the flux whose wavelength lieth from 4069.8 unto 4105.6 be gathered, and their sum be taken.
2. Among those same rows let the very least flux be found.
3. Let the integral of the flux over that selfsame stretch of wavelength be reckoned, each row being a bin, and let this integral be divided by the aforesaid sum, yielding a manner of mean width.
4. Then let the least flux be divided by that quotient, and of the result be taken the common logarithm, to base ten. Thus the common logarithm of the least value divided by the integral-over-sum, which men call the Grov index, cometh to -0.19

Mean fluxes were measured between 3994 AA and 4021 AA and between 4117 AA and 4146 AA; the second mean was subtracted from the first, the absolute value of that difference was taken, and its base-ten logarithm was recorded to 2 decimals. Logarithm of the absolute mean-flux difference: -1.35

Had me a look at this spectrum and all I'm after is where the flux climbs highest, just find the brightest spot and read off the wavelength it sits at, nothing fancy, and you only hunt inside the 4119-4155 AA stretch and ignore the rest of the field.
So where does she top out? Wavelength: 4138.84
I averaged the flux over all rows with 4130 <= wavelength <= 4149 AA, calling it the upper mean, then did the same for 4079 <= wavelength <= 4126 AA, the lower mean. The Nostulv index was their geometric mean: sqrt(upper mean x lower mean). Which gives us 1.59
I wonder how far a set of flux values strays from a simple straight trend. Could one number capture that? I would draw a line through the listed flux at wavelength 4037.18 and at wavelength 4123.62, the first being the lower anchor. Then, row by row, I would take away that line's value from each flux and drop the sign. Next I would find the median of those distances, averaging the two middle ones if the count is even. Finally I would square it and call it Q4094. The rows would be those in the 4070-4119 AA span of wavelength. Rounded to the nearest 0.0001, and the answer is 0.0028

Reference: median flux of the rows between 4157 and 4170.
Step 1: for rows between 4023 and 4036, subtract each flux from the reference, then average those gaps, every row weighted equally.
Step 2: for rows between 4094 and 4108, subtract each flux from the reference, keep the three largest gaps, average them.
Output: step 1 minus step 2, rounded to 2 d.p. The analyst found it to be -0.36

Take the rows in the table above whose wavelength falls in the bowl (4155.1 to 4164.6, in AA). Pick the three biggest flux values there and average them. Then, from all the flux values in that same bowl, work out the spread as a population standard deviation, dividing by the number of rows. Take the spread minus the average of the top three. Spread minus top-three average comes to -1.63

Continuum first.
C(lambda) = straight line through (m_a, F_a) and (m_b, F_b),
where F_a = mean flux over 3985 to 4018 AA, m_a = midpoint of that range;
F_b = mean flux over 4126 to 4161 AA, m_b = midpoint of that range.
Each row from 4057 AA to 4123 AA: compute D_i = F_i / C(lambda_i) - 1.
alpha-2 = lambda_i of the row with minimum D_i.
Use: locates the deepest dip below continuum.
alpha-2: 4100.89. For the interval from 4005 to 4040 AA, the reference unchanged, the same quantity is 4033.47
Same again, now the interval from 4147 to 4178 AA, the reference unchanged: 4175.21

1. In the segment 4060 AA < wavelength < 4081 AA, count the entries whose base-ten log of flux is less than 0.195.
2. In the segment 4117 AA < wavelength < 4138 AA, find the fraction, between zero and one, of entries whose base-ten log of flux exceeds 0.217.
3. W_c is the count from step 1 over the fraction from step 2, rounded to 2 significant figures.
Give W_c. 77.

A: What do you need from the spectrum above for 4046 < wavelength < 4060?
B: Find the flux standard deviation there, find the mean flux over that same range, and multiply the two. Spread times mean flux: 0.06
